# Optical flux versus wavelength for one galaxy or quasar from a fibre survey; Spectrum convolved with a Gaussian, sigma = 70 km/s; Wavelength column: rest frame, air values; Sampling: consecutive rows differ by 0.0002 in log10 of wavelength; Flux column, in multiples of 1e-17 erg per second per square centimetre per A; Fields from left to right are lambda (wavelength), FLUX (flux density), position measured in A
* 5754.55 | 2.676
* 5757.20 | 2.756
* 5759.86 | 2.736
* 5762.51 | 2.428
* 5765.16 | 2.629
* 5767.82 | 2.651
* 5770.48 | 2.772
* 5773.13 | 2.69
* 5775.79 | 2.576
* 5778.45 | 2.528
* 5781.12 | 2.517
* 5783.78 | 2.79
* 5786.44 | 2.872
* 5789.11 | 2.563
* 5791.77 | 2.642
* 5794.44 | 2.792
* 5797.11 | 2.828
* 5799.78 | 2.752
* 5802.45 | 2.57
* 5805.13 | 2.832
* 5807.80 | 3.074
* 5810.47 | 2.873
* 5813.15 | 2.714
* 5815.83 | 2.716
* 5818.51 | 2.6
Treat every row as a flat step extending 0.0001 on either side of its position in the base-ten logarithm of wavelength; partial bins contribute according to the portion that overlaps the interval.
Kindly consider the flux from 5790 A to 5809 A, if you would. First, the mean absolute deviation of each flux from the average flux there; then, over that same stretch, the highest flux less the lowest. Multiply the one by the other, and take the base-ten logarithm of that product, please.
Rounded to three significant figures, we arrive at -1.25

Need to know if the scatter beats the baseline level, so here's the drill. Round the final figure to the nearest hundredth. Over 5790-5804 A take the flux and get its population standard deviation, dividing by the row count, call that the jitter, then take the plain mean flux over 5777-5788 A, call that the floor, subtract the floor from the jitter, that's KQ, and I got -2.58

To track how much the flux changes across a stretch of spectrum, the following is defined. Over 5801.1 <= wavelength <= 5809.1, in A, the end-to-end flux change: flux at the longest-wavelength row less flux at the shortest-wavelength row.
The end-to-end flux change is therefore 0.5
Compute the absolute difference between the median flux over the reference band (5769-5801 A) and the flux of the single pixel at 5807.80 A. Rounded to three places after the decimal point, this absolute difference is 0.353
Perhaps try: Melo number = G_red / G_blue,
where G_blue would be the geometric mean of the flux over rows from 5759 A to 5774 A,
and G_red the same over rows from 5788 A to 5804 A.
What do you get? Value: 1.02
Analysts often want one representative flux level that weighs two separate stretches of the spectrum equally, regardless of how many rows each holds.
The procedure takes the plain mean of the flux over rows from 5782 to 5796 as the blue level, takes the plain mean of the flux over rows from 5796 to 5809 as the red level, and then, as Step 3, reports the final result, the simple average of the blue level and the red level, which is 2.77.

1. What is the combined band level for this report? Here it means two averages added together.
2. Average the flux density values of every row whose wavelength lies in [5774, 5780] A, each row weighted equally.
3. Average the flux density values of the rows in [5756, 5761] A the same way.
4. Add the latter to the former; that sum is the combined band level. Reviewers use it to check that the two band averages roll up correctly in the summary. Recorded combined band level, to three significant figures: 5.30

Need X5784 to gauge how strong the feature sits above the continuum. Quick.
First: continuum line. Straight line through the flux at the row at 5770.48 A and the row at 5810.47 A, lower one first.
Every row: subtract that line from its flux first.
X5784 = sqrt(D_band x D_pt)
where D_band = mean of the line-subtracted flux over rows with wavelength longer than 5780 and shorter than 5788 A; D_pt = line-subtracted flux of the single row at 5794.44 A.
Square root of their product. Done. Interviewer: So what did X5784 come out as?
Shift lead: 0.057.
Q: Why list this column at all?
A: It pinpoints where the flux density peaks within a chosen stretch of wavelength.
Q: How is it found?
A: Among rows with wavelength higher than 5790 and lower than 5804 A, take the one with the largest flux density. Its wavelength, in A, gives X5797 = 5797.11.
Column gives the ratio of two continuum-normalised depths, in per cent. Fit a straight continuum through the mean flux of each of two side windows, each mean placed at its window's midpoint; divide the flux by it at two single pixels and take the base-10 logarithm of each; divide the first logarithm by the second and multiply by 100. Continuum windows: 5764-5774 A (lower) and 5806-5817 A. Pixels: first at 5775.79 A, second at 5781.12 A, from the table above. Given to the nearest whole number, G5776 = 63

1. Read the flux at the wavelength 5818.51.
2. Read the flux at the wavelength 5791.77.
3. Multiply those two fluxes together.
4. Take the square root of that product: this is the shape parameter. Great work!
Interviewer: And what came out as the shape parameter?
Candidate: 2.62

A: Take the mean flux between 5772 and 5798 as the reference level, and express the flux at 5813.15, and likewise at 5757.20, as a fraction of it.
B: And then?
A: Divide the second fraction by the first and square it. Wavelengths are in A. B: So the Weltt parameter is 1.03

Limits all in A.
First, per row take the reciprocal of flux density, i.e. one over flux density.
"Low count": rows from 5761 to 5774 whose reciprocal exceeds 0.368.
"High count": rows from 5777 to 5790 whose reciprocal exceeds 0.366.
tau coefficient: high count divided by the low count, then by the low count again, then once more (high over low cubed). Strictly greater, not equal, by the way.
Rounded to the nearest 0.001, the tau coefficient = 0.047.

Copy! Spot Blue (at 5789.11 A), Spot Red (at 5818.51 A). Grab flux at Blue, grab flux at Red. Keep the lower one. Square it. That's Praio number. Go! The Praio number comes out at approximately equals 6.6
